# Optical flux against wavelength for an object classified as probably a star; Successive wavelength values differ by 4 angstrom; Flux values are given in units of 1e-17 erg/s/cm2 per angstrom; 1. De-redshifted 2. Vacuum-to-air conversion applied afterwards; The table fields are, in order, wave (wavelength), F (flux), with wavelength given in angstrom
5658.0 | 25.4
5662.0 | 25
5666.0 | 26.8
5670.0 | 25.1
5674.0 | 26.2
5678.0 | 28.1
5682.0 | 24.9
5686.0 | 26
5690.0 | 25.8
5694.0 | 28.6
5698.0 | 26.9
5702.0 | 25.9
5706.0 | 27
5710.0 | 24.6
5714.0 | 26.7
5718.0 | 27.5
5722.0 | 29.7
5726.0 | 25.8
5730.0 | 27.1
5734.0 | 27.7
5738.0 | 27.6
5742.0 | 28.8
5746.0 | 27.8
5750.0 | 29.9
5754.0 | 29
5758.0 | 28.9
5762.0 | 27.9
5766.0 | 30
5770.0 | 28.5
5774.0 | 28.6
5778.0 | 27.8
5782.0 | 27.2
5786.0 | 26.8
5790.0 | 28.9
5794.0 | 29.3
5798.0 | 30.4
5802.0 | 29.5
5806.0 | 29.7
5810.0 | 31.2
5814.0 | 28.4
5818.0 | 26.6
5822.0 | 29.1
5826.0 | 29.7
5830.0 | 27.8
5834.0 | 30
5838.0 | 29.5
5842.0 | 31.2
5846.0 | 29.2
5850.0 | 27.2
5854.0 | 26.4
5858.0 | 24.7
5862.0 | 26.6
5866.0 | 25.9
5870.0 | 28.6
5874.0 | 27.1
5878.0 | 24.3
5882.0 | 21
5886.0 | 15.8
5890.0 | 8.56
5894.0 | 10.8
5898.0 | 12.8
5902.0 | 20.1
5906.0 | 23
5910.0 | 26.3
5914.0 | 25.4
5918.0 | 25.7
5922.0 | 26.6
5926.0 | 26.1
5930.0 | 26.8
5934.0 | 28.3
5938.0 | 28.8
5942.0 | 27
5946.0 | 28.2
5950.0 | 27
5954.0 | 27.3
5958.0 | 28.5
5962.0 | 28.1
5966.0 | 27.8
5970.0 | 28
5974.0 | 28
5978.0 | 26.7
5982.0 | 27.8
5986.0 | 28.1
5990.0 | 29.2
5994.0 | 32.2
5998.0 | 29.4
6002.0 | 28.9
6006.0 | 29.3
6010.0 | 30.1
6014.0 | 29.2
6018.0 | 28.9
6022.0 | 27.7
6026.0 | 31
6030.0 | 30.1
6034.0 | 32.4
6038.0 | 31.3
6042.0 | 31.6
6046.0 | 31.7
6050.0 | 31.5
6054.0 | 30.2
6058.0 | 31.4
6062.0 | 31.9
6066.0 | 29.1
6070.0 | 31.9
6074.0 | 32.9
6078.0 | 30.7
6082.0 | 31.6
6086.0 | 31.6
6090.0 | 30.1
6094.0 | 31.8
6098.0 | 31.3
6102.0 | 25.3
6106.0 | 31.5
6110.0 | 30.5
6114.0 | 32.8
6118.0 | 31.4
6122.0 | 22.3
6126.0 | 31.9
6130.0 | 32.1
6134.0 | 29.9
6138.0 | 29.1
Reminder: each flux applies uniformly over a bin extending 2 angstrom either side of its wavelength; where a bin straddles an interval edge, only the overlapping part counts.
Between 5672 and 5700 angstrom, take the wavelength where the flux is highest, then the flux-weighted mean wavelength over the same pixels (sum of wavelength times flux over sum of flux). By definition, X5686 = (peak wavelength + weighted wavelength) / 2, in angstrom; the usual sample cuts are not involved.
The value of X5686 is 5690.0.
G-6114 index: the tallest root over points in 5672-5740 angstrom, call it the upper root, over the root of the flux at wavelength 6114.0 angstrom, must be 0.95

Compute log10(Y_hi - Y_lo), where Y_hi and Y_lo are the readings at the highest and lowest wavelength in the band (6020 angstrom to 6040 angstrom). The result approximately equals 0.6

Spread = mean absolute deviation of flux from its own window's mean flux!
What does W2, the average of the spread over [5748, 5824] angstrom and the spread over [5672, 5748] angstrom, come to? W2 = 1.0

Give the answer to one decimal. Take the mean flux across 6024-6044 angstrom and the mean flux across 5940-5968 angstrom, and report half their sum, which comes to 29.5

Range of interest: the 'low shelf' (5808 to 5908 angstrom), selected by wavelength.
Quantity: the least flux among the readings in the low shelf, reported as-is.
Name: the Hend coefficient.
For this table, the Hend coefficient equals 8.56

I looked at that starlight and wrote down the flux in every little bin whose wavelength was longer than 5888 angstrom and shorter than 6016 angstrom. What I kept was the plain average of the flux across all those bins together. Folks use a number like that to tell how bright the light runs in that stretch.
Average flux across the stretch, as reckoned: 25.9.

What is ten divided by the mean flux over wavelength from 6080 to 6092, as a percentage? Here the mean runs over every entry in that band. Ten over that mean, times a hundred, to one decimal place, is 32.2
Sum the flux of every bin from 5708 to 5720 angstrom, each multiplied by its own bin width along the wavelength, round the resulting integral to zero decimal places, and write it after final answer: 315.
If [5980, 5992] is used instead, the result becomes 340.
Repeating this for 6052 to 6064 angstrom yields 374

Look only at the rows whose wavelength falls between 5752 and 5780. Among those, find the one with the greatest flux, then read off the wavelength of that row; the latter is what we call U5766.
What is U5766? 5766.0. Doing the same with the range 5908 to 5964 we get 5938.0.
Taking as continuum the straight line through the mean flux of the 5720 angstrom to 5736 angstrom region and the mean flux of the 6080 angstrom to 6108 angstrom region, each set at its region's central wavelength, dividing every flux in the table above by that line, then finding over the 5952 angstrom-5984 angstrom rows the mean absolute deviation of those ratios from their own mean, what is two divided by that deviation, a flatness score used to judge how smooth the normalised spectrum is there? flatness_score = 147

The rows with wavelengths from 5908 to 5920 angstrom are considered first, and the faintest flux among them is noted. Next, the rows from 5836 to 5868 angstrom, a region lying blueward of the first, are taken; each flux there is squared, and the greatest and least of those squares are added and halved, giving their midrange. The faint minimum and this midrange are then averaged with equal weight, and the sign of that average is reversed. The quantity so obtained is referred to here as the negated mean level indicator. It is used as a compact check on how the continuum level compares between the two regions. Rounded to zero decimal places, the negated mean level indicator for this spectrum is -409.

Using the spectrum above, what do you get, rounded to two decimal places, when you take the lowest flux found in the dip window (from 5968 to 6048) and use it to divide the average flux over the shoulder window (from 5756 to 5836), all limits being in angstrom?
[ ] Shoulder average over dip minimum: 1.08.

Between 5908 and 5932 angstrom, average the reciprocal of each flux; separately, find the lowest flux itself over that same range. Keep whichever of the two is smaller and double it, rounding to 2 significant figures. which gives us 0.077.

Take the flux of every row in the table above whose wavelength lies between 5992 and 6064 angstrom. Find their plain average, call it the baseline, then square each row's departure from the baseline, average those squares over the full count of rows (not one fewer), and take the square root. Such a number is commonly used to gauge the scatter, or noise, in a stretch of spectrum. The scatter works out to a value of 1.3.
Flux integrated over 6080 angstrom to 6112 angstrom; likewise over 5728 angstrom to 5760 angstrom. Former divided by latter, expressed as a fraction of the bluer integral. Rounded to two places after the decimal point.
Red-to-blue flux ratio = 1.07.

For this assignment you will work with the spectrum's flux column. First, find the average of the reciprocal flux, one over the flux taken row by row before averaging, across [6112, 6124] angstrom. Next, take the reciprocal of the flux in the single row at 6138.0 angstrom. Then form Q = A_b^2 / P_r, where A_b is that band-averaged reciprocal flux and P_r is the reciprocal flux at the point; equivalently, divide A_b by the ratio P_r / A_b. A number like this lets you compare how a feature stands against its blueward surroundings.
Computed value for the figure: 0.0371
